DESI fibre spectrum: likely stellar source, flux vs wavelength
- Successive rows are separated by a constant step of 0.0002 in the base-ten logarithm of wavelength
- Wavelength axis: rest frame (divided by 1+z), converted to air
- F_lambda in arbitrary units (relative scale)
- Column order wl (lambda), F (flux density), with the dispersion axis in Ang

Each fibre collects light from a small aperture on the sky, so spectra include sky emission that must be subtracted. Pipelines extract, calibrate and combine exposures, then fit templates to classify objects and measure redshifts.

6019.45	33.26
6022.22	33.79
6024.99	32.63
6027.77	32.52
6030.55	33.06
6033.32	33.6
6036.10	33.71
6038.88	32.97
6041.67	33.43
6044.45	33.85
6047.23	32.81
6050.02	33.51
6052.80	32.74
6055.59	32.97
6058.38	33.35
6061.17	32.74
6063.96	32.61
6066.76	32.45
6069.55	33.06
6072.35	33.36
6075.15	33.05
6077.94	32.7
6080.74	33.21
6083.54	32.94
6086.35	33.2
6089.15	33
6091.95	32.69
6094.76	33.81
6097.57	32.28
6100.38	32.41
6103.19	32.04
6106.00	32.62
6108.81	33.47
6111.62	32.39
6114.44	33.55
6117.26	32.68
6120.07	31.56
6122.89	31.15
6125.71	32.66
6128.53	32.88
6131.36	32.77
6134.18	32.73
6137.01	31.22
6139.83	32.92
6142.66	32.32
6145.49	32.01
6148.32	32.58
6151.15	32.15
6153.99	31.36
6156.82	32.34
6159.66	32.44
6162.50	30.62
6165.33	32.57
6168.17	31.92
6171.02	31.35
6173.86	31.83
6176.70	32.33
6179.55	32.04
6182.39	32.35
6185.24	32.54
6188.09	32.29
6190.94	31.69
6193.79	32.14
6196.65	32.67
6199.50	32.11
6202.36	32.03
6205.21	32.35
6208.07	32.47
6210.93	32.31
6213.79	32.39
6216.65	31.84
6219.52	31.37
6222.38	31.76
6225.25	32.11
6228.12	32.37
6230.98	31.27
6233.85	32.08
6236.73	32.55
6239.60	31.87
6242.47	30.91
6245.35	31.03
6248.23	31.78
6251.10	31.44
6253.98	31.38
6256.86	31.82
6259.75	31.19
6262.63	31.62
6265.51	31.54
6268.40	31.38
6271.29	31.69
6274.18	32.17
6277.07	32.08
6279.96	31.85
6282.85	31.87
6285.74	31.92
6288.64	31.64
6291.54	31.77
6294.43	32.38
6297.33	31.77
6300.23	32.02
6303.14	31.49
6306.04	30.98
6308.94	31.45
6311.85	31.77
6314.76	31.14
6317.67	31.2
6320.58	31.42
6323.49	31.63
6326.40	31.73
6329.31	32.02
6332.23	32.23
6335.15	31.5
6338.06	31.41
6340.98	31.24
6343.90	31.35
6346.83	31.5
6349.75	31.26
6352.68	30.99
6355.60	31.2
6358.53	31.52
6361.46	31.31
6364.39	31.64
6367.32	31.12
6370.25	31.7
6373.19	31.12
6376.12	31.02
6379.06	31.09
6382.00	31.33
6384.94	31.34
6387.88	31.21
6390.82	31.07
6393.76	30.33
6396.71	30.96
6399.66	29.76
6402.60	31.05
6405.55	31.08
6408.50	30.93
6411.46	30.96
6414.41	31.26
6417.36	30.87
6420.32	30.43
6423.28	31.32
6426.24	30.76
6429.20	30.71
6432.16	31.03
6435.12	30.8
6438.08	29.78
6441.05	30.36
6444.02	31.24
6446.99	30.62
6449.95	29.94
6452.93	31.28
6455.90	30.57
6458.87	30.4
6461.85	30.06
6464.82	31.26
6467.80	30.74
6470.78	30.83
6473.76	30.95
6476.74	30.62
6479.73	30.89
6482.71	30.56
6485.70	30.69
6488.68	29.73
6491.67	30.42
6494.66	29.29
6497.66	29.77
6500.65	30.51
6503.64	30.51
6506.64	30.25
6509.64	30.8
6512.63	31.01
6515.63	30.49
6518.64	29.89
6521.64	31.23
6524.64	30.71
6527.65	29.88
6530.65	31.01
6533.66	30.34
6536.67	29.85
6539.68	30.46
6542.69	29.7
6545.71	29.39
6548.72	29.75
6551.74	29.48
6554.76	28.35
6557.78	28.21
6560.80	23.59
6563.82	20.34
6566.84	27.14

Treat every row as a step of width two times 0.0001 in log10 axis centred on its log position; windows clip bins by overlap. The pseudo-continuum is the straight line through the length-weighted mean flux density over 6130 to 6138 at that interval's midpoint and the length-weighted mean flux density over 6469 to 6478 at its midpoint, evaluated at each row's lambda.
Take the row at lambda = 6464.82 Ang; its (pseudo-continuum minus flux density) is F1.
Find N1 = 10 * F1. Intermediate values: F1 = -0.4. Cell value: -4.1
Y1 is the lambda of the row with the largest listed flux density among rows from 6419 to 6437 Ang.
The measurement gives 6423.28 Ang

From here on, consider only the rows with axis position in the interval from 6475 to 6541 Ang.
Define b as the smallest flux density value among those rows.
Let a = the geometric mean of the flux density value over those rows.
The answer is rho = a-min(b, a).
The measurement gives 1.1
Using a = 30.4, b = 29.29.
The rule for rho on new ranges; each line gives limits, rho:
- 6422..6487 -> 0.9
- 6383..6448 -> 1.0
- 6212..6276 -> 0.8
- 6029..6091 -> 0.7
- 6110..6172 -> 1.6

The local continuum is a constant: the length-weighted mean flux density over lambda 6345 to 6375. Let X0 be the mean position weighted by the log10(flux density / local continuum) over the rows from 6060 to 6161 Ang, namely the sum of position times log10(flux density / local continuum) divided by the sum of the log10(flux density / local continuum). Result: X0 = 6103.9 Ang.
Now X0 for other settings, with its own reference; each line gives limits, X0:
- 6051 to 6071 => 6061.0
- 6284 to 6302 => 6293.6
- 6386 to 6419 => 6401.3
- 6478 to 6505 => 6492.9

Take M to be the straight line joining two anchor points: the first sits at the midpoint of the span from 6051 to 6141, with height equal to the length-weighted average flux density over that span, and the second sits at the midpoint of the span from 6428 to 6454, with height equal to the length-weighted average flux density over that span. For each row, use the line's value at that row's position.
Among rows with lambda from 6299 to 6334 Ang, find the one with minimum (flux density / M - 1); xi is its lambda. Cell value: 6306.04 Ang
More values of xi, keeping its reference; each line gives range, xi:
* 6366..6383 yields 6376.12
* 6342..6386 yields 6352.68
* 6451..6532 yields 6494.66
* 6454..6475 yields 6461.85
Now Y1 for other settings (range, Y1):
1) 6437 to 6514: 6452.93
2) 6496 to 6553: 6521.64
